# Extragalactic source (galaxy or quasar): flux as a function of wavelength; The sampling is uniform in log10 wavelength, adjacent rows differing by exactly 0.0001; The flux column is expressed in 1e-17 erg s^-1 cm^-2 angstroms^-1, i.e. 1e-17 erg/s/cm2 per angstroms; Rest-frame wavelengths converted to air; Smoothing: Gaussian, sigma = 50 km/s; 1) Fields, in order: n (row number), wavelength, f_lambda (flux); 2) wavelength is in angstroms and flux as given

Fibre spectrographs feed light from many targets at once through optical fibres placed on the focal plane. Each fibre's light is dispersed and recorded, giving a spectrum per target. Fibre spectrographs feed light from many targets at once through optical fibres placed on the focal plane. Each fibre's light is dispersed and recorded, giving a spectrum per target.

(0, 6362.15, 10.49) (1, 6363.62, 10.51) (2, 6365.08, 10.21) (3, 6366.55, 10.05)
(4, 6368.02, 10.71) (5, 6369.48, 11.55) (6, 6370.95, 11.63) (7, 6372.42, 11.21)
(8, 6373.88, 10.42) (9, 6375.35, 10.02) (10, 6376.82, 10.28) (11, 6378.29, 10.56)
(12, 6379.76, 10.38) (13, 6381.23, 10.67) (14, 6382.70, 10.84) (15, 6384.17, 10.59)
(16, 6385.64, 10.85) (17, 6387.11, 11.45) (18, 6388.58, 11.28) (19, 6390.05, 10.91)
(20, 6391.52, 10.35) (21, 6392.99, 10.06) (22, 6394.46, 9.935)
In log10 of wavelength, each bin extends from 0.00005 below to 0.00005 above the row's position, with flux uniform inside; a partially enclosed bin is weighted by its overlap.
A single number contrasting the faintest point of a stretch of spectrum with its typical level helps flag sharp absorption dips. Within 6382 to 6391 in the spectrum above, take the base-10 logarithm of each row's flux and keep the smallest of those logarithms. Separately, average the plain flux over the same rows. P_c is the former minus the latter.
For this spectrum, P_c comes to -10.0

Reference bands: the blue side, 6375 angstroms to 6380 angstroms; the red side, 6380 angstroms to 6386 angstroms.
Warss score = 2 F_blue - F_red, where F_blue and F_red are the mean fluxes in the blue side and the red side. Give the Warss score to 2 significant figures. 9.9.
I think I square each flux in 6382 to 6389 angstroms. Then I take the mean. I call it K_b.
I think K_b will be 121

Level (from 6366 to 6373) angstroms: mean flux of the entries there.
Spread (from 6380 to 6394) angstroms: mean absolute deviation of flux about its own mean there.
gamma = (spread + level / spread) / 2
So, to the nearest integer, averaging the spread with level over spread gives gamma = 17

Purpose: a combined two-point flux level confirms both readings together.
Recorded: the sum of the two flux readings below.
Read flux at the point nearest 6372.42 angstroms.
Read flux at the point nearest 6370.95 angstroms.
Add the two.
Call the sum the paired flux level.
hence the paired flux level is 22.8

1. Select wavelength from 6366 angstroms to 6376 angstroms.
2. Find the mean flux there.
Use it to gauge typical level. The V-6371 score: 10.8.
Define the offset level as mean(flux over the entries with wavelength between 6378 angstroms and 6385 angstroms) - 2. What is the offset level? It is 8.61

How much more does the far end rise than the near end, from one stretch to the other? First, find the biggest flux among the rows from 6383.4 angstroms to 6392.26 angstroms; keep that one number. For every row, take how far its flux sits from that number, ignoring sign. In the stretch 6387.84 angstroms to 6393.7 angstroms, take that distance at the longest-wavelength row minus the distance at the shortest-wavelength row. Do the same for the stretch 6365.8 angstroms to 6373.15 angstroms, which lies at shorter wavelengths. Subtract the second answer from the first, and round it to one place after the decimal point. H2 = 2.4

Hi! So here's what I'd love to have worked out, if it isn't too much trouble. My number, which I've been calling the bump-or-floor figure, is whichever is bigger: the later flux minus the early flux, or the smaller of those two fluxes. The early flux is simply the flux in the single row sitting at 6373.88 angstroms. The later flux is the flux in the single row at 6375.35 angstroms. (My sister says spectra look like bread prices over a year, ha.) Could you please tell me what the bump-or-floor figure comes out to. 10.0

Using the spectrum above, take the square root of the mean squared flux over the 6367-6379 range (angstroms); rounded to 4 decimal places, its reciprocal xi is 0.0925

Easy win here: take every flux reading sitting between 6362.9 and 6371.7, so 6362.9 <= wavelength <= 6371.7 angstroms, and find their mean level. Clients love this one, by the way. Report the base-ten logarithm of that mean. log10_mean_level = 1.03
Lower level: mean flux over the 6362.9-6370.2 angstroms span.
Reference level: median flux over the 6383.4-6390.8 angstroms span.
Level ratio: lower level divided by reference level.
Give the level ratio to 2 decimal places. 0.97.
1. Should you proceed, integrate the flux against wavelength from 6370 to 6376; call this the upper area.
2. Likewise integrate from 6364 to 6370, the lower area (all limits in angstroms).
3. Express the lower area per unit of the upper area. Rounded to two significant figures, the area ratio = 0.98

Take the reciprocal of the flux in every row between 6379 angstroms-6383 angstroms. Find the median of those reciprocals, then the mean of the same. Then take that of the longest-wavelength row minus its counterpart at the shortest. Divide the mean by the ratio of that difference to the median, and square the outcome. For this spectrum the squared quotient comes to 5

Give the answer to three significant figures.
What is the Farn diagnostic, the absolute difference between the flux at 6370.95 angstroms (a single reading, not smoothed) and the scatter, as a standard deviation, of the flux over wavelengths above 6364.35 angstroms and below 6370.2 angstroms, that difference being 11.0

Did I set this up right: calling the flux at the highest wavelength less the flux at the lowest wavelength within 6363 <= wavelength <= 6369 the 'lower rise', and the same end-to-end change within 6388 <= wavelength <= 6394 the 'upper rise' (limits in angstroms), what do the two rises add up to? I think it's -1.0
